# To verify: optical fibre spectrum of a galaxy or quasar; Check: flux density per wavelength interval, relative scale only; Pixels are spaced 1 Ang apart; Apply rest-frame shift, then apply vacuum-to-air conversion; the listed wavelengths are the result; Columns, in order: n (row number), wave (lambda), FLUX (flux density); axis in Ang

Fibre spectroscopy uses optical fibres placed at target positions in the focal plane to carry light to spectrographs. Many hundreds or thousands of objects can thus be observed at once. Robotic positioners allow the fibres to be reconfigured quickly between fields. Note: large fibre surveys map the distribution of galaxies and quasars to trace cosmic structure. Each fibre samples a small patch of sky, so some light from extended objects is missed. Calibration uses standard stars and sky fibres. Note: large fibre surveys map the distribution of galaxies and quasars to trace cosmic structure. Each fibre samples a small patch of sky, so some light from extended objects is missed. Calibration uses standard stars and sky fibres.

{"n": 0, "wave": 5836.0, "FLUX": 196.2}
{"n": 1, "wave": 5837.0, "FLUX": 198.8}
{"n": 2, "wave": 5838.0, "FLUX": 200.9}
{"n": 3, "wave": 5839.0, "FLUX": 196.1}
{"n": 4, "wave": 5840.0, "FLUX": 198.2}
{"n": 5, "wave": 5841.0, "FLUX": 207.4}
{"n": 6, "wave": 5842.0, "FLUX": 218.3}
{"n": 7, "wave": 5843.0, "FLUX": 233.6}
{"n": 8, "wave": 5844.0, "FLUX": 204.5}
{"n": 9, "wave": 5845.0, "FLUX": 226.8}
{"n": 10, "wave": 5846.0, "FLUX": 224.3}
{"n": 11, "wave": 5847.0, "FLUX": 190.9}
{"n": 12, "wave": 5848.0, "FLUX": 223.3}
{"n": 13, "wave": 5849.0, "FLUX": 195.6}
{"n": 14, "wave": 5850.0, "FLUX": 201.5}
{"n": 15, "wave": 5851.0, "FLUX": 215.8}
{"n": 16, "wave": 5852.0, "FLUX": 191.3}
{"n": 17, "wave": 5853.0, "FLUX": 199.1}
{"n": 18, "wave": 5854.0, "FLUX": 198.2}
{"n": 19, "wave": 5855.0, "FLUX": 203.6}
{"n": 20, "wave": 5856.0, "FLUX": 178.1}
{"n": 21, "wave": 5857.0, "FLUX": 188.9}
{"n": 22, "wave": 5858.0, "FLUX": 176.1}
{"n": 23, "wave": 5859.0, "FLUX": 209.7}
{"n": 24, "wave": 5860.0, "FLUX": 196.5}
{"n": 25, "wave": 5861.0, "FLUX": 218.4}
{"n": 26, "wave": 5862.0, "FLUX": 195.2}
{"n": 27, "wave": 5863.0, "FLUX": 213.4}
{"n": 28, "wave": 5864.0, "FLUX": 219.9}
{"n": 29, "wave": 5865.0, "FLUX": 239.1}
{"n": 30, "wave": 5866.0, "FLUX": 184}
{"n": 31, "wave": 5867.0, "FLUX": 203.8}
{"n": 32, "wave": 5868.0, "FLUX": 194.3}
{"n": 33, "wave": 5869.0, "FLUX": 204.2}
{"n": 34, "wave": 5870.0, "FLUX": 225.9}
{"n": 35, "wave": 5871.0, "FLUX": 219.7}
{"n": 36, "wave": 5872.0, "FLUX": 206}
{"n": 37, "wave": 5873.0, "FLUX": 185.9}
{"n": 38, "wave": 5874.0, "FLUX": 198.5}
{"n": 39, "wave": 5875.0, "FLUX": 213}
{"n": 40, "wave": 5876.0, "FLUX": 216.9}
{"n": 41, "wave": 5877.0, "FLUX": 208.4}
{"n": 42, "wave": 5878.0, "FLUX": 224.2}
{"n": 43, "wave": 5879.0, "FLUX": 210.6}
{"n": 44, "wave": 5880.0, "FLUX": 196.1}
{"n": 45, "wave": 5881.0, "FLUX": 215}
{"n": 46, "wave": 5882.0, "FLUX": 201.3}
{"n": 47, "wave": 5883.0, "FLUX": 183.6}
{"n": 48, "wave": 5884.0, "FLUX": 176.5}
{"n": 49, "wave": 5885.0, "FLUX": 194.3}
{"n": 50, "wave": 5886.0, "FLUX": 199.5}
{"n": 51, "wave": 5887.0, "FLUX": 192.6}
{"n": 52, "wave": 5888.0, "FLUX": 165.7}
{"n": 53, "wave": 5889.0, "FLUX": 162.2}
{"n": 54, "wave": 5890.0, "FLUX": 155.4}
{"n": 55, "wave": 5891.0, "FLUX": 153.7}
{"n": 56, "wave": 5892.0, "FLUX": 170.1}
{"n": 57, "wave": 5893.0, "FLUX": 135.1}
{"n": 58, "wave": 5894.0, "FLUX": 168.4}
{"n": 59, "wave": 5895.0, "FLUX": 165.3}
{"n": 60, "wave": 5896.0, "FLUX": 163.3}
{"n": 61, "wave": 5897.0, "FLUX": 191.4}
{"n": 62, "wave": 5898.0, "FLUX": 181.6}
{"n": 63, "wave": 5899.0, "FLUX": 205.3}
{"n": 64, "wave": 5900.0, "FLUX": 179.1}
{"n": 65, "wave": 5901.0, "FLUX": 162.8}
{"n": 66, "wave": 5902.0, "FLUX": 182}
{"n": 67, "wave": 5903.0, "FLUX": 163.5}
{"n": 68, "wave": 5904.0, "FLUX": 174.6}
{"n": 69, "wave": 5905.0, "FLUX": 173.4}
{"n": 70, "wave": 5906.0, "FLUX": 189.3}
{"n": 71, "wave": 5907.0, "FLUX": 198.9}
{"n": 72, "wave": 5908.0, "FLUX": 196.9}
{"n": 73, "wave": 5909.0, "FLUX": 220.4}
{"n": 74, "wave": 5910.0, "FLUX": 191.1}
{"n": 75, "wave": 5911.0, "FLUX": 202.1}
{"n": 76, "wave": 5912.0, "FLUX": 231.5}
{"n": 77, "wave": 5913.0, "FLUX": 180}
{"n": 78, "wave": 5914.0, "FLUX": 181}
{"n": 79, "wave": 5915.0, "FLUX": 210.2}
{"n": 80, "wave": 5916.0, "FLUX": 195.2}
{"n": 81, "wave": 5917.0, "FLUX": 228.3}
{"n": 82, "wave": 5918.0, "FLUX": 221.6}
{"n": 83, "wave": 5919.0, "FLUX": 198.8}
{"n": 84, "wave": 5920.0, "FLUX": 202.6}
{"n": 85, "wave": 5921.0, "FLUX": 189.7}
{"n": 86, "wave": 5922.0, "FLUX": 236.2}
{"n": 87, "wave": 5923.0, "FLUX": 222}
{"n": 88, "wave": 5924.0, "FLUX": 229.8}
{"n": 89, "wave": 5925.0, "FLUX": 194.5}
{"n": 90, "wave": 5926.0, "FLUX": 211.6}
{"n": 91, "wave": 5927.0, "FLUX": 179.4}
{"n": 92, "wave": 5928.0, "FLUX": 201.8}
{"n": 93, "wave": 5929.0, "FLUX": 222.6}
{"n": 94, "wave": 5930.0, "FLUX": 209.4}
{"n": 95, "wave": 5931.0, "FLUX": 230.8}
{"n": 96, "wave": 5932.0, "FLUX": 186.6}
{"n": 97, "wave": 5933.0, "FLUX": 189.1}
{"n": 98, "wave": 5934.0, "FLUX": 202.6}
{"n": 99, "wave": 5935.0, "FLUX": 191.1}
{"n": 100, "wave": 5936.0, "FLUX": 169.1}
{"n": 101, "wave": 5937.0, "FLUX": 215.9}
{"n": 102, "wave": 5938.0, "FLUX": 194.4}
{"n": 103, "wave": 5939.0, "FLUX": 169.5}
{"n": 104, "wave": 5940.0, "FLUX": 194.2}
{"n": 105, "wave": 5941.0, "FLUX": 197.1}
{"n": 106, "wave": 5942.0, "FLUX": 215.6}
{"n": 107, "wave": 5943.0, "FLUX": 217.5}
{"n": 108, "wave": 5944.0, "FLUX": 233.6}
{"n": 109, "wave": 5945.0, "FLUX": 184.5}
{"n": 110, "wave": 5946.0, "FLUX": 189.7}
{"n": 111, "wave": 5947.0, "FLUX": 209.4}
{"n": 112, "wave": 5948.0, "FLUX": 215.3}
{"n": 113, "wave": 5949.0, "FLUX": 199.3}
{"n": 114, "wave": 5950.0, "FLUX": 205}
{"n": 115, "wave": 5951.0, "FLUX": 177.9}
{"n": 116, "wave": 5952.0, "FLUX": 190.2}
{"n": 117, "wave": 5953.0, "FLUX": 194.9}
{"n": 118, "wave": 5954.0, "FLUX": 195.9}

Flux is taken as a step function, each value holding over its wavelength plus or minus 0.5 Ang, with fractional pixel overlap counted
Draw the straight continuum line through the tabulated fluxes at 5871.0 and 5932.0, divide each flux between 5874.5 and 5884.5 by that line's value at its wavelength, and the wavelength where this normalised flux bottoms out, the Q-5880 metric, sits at 5884.0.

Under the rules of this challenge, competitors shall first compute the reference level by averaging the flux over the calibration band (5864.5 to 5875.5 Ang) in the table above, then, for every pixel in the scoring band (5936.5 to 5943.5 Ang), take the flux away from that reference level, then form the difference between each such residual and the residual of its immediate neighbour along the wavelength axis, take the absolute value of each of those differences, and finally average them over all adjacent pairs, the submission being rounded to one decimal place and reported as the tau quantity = 15.7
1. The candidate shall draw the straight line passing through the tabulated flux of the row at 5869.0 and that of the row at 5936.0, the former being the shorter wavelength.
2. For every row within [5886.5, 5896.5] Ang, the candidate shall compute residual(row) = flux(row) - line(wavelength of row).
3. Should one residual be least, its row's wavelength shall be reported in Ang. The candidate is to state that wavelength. 5893.0 Ang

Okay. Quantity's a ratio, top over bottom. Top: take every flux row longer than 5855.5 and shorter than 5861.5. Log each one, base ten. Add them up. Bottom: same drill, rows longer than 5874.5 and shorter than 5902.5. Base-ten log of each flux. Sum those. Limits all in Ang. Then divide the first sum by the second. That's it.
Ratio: 0.22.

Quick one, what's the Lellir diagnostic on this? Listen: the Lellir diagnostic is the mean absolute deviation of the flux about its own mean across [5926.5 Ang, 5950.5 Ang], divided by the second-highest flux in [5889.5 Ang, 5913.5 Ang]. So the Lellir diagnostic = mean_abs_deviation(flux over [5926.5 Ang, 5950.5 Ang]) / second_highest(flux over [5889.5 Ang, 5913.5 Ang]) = 0.063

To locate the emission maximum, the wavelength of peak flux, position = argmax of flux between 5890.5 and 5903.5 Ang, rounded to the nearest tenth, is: 5899.0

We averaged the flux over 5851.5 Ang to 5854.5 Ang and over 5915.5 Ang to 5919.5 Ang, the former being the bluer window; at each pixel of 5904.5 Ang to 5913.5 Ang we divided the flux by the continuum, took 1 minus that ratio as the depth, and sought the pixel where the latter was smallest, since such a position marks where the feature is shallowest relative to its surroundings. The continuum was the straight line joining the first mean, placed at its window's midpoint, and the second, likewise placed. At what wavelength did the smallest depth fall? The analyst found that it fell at 5912.0 Ang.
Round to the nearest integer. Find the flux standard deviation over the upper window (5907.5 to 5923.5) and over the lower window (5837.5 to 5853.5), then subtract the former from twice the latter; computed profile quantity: 9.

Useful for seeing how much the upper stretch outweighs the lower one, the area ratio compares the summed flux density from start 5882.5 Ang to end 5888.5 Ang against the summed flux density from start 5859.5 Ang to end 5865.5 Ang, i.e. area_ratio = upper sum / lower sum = 0.87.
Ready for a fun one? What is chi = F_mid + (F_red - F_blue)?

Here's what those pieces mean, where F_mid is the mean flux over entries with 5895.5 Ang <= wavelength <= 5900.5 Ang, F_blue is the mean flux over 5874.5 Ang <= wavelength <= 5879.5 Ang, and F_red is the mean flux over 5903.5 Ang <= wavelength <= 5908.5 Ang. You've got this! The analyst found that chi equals 156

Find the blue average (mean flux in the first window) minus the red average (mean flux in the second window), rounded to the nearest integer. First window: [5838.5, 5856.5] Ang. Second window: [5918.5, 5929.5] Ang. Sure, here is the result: -2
